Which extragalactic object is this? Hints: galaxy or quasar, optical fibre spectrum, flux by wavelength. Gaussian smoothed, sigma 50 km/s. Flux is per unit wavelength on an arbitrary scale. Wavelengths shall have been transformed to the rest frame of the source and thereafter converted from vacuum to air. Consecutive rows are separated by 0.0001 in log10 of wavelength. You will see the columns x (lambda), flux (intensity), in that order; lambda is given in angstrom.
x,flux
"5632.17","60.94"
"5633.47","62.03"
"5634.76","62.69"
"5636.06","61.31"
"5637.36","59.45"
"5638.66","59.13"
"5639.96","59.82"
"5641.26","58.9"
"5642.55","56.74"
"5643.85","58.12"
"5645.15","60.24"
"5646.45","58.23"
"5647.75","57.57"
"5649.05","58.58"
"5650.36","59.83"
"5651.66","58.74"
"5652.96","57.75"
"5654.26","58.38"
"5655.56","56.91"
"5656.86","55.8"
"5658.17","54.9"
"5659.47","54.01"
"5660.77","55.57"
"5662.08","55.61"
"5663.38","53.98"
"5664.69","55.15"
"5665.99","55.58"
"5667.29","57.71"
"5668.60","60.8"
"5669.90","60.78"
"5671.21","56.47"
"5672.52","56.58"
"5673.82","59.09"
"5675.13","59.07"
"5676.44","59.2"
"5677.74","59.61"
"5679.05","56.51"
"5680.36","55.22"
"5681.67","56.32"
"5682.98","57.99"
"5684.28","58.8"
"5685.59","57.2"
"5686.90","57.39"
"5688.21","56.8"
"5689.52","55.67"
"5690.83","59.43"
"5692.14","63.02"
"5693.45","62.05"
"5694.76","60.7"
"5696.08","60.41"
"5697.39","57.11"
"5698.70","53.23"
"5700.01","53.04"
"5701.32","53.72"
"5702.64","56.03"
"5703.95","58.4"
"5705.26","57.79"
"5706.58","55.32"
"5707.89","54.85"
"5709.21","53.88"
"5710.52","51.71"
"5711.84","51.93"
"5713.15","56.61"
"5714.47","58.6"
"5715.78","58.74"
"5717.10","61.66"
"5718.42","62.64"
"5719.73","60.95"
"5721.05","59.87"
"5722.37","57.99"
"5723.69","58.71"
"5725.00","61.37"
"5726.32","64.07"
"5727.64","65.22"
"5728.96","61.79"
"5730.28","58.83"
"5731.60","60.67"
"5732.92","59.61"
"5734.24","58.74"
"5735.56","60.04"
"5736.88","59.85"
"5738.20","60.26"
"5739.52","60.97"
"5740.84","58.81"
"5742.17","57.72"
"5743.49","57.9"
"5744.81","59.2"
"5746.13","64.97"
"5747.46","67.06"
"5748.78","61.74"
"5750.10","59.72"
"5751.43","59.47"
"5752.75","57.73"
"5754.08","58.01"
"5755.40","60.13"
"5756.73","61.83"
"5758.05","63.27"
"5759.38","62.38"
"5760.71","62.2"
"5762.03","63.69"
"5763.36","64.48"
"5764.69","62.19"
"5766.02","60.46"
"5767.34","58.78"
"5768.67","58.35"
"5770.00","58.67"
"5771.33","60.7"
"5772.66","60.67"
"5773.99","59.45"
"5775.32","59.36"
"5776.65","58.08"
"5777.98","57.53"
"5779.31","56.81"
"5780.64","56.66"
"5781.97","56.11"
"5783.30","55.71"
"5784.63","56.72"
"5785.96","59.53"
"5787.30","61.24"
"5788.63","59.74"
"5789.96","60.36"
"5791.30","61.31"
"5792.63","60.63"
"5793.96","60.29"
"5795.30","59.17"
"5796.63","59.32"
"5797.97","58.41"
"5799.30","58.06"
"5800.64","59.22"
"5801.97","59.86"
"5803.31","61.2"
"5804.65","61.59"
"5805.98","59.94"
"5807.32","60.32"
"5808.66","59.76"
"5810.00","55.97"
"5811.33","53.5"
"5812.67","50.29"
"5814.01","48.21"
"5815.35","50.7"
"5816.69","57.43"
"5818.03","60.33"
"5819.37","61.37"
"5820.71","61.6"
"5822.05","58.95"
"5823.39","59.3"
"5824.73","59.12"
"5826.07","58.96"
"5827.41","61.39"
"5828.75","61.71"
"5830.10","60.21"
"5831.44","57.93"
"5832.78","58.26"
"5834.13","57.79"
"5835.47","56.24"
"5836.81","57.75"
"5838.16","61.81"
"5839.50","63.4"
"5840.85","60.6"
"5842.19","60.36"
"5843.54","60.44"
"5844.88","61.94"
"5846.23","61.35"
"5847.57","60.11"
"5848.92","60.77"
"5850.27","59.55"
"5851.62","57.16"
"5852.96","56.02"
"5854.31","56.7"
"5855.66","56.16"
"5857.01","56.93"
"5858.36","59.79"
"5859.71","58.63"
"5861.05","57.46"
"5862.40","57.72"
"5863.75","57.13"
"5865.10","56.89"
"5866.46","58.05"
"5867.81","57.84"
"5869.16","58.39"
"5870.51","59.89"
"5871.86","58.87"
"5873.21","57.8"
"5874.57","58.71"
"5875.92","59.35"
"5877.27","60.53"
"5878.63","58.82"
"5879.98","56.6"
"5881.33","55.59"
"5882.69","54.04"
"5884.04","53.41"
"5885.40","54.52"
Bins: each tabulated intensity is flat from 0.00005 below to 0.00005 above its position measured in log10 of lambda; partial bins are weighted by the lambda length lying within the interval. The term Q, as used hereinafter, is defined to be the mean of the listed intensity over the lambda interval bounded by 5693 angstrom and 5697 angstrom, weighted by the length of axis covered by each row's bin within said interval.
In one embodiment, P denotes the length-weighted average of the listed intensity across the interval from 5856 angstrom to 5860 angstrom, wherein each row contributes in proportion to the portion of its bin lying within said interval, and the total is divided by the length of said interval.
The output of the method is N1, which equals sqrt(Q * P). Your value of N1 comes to 59.4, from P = 58.2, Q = 60.7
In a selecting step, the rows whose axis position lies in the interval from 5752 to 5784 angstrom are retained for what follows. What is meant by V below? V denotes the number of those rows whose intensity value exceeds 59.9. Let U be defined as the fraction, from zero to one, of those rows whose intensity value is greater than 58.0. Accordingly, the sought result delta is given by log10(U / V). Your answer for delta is -1.17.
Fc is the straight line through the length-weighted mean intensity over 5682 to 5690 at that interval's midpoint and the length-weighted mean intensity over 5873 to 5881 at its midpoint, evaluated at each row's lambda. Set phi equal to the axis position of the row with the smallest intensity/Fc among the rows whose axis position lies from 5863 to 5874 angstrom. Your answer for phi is 5865.10 angstrom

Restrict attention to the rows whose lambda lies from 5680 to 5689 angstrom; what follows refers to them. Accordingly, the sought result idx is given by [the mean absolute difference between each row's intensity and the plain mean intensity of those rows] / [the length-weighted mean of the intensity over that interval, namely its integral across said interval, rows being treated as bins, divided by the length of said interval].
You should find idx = 0.015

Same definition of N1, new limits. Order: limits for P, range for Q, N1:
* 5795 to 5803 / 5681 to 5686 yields 58.4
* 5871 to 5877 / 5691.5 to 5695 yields 60.5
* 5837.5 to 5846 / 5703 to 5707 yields 59.3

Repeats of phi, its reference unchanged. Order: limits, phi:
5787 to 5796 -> 5795.30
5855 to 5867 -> 5855.66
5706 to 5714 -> 5710.52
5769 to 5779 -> 5777.98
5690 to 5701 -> 5700.01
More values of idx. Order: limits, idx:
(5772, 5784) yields 0.024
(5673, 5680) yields 0.015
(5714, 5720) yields 0.024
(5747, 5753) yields 0.043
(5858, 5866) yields 0.015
